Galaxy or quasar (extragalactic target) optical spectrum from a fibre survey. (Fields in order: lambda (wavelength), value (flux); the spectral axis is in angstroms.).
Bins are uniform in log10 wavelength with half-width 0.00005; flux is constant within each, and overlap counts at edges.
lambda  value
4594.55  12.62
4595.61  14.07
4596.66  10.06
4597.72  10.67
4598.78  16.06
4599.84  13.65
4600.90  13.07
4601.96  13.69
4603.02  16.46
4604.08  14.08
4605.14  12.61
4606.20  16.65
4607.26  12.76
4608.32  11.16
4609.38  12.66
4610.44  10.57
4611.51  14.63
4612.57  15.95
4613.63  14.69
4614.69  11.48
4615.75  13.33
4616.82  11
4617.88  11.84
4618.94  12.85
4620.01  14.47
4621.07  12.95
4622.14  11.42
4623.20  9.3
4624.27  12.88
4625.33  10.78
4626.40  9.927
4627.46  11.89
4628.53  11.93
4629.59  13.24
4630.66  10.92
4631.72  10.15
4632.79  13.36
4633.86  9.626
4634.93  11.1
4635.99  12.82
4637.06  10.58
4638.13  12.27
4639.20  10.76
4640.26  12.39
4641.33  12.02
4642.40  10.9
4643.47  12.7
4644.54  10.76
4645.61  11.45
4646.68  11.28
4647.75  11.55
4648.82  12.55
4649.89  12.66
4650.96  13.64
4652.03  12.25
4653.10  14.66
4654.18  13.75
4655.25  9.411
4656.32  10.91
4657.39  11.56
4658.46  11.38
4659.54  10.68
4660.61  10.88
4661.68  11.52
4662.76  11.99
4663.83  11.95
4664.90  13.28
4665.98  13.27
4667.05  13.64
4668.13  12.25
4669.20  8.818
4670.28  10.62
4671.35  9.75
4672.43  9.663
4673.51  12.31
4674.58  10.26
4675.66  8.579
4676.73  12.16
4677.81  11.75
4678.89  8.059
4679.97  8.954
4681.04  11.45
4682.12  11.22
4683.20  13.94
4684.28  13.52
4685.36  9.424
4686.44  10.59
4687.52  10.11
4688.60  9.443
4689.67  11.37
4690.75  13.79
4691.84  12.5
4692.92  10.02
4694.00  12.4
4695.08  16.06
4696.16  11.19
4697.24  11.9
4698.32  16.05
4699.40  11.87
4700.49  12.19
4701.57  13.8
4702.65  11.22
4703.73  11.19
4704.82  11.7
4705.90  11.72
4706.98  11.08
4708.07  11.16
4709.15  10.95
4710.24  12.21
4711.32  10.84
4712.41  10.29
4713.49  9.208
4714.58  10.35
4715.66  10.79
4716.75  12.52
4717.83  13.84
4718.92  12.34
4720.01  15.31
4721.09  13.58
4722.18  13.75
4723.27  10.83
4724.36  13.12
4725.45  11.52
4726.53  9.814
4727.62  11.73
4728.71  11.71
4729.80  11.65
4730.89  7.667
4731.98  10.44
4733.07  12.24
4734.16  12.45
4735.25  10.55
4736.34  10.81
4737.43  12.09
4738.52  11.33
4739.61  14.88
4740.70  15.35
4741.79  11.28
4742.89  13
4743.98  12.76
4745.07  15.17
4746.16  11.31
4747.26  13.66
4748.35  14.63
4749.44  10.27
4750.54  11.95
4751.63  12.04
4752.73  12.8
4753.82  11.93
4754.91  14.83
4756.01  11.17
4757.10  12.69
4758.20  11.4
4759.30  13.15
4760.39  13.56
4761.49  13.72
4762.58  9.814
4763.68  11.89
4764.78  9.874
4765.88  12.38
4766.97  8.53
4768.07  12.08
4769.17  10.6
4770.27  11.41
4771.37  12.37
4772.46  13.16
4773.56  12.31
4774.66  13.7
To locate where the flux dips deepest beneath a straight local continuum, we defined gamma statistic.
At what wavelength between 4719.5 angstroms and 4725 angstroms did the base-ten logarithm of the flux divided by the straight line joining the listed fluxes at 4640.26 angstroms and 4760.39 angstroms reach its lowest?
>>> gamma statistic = 4723.27 angstroms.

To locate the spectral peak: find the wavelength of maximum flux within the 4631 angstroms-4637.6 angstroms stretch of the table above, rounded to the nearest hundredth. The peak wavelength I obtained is 4632.79 angstroms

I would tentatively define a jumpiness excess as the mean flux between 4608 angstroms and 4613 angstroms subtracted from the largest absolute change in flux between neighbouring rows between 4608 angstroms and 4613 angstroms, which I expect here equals -8.9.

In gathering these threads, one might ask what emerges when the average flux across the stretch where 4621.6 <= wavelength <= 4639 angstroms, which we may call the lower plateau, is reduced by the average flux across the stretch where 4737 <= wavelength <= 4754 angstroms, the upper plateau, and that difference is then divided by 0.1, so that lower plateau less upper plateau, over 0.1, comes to -14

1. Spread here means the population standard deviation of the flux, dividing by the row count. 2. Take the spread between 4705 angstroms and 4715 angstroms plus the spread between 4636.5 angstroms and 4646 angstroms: 1.6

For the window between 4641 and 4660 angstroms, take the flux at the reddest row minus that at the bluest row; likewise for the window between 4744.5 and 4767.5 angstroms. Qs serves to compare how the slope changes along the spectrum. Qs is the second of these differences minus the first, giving -5.3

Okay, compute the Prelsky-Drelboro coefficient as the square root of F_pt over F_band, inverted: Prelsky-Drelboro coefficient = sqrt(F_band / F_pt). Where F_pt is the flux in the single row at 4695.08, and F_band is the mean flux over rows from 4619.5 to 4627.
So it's 0.85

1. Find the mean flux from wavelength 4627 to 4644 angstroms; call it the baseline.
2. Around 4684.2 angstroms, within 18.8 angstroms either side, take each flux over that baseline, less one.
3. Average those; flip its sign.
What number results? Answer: 0.010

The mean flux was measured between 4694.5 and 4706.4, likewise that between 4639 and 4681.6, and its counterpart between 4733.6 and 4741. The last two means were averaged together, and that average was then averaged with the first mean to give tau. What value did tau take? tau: 12.3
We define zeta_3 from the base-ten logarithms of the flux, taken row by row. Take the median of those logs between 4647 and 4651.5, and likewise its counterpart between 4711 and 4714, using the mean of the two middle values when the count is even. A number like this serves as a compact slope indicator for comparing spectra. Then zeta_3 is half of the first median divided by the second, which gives 0.54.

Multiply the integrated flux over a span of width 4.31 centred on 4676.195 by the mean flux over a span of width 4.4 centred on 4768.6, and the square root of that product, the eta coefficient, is 22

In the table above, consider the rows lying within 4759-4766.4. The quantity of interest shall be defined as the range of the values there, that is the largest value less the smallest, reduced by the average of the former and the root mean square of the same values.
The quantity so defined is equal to -4.1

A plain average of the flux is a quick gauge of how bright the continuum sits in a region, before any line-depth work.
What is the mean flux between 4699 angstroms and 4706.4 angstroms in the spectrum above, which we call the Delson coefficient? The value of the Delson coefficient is 12.0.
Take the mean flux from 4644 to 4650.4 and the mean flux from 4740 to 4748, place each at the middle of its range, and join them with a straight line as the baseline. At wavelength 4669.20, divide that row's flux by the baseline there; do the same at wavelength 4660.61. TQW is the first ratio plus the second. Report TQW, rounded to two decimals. 1.64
